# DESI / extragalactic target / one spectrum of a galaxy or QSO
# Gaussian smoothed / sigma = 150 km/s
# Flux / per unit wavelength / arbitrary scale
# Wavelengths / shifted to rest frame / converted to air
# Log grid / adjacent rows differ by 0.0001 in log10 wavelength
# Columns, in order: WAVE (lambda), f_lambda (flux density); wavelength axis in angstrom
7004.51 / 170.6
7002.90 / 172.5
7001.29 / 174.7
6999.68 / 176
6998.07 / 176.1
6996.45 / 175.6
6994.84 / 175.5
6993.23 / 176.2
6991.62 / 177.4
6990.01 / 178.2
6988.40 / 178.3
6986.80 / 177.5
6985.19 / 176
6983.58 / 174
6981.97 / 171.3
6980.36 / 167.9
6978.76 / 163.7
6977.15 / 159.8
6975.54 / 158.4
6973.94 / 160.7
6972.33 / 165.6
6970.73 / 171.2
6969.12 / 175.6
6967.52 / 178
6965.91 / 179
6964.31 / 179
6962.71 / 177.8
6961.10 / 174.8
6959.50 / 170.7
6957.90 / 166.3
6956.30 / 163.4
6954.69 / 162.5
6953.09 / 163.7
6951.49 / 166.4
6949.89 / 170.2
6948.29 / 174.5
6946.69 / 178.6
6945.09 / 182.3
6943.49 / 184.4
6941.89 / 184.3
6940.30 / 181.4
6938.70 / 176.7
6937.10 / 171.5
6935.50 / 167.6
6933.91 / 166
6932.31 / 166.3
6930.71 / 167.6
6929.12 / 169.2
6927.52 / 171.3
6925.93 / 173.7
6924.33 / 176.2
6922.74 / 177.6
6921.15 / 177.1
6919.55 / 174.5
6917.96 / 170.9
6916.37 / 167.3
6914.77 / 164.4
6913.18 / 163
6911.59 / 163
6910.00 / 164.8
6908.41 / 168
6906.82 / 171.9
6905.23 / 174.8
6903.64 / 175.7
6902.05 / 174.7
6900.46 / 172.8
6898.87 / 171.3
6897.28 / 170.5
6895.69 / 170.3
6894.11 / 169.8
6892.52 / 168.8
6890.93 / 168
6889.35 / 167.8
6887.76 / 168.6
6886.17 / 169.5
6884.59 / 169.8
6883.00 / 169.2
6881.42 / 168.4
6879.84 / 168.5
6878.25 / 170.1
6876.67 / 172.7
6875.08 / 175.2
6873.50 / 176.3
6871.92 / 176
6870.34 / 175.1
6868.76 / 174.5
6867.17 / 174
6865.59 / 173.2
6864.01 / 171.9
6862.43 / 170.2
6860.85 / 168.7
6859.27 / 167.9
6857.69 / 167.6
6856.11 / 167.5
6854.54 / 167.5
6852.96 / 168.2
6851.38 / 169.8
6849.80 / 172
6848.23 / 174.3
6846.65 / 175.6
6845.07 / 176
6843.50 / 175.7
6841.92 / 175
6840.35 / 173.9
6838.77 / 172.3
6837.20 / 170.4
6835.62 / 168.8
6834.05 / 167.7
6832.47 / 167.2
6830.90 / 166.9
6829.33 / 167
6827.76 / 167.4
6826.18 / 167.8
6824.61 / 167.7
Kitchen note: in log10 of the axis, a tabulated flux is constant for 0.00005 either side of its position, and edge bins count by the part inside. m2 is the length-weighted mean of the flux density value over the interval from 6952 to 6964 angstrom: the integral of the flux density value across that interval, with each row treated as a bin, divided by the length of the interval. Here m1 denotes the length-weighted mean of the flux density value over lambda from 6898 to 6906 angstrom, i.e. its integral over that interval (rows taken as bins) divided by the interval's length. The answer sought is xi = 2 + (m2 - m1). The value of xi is -2.9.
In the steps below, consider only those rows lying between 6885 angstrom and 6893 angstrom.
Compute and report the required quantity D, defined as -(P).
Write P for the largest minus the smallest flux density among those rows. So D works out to -2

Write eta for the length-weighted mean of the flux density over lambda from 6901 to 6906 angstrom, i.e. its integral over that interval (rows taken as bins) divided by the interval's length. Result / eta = 175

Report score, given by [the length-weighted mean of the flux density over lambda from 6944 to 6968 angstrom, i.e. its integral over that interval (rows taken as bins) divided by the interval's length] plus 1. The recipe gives 174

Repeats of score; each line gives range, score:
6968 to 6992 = 171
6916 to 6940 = 173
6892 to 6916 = 171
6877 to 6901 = 171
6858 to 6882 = 173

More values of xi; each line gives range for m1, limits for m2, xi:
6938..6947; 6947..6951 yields -6.9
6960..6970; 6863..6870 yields -1.8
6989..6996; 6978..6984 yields -5.8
